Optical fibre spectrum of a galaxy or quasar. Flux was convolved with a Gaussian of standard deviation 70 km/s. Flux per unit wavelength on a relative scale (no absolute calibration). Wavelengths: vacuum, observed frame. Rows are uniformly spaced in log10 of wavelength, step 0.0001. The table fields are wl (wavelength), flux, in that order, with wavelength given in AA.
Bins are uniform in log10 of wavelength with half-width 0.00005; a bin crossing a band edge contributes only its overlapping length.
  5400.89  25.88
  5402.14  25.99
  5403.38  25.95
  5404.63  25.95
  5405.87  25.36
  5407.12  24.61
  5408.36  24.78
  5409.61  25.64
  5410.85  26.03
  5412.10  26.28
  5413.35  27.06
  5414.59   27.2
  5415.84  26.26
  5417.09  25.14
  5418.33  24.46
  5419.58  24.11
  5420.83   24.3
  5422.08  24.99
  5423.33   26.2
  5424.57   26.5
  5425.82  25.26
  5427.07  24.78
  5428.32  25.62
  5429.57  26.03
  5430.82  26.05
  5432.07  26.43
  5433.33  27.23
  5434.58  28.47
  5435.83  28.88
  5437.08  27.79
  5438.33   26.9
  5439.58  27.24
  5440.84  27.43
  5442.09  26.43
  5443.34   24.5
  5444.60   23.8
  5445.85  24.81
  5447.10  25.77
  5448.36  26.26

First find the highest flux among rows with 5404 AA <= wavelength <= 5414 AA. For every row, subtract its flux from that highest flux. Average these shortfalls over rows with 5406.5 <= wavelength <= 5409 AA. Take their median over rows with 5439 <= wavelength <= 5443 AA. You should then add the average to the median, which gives 2.2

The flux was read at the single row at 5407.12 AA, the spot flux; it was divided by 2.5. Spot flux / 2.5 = 9.8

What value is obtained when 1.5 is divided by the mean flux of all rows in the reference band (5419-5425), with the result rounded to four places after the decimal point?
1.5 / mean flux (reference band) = 0.0595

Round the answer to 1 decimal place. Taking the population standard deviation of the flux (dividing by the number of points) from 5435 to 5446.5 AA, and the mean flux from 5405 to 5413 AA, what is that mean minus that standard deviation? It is 23.9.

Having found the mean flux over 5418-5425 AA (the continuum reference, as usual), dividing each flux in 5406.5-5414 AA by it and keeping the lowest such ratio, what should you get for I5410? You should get 0.981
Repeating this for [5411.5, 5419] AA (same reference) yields 0.975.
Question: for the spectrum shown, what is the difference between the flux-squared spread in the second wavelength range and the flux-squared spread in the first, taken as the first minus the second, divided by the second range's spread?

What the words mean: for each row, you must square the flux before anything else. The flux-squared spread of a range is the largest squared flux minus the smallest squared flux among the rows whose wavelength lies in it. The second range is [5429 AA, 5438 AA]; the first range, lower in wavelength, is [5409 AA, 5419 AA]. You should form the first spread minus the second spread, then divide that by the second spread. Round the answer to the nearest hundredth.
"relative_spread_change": -0.10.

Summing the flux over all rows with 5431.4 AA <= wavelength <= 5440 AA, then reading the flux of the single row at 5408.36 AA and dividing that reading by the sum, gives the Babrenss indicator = 0.13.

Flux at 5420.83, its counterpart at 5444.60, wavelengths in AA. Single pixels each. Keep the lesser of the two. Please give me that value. 23.8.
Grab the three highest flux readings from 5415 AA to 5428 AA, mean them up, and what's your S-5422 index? 26.3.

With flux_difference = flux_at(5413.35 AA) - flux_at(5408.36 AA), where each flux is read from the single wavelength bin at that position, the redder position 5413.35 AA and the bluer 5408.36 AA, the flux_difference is 2.3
